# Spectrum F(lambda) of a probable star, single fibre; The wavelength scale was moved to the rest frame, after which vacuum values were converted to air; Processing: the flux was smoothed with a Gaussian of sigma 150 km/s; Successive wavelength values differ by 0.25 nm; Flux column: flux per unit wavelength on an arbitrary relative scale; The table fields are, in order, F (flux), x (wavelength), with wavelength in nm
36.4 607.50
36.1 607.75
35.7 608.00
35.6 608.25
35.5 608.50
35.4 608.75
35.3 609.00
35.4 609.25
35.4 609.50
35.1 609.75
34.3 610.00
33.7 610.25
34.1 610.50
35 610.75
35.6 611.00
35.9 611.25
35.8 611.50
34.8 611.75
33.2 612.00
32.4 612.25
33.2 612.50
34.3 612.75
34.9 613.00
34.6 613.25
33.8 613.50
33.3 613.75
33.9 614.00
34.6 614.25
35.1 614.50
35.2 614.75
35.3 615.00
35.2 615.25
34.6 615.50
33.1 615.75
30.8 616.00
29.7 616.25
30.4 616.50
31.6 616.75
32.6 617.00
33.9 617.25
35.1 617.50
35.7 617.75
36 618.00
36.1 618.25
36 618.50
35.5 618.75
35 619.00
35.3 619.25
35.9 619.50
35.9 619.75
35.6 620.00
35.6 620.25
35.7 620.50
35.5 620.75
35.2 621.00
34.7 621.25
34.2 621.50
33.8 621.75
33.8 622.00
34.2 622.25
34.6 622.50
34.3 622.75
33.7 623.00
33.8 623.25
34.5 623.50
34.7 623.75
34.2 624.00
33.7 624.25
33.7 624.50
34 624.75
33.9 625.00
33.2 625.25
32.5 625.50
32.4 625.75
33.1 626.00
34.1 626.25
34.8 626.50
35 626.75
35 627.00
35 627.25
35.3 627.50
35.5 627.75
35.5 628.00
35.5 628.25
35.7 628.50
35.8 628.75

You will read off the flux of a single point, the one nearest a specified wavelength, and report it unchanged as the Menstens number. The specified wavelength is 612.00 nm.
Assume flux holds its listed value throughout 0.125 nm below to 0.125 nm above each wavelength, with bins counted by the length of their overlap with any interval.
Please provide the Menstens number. 33.2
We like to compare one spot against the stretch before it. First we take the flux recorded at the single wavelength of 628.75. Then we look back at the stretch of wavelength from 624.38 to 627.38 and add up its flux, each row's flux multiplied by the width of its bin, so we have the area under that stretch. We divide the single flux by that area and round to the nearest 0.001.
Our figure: 0.352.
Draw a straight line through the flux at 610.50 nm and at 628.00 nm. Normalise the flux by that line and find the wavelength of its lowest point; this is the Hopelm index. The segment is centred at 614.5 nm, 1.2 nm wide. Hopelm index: 614.00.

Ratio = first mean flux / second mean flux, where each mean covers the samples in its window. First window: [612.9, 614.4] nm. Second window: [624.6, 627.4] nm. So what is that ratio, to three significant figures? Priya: 1.01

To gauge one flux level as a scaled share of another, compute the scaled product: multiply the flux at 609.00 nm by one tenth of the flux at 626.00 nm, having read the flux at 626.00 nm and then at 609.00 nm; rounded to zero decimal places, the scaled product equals 117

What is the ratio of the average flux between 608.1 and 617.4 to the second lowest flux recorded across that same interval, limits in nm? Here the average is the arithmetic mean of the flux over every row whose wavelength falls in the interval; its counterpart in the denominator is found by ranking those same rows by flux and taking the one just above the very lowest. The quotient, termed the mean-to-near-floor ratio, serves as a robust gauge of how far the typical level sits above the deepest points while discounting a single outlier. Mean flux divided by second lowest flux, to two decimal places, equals 1.12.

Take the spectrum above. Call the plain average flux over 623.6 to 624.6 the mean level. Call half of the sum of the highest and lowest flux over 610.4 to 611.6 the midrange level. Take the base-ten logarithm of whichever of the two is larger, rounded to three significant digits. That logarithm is 1.54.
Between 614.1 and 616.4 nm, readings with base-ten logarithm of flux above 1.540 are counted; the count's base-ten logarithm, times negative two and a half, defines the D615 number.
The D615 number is -1.51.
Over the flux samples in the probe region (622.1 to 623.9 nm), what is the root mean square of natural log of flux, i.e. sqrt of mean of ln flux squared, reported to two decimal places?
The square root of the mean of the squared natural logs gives 3.53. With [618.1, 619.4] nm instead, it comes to 3.57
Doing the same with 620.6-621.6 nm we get 3.55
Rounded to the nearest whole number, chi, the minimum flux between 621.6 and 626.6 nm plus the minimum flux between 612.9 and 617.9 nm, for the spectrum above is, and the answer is 62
